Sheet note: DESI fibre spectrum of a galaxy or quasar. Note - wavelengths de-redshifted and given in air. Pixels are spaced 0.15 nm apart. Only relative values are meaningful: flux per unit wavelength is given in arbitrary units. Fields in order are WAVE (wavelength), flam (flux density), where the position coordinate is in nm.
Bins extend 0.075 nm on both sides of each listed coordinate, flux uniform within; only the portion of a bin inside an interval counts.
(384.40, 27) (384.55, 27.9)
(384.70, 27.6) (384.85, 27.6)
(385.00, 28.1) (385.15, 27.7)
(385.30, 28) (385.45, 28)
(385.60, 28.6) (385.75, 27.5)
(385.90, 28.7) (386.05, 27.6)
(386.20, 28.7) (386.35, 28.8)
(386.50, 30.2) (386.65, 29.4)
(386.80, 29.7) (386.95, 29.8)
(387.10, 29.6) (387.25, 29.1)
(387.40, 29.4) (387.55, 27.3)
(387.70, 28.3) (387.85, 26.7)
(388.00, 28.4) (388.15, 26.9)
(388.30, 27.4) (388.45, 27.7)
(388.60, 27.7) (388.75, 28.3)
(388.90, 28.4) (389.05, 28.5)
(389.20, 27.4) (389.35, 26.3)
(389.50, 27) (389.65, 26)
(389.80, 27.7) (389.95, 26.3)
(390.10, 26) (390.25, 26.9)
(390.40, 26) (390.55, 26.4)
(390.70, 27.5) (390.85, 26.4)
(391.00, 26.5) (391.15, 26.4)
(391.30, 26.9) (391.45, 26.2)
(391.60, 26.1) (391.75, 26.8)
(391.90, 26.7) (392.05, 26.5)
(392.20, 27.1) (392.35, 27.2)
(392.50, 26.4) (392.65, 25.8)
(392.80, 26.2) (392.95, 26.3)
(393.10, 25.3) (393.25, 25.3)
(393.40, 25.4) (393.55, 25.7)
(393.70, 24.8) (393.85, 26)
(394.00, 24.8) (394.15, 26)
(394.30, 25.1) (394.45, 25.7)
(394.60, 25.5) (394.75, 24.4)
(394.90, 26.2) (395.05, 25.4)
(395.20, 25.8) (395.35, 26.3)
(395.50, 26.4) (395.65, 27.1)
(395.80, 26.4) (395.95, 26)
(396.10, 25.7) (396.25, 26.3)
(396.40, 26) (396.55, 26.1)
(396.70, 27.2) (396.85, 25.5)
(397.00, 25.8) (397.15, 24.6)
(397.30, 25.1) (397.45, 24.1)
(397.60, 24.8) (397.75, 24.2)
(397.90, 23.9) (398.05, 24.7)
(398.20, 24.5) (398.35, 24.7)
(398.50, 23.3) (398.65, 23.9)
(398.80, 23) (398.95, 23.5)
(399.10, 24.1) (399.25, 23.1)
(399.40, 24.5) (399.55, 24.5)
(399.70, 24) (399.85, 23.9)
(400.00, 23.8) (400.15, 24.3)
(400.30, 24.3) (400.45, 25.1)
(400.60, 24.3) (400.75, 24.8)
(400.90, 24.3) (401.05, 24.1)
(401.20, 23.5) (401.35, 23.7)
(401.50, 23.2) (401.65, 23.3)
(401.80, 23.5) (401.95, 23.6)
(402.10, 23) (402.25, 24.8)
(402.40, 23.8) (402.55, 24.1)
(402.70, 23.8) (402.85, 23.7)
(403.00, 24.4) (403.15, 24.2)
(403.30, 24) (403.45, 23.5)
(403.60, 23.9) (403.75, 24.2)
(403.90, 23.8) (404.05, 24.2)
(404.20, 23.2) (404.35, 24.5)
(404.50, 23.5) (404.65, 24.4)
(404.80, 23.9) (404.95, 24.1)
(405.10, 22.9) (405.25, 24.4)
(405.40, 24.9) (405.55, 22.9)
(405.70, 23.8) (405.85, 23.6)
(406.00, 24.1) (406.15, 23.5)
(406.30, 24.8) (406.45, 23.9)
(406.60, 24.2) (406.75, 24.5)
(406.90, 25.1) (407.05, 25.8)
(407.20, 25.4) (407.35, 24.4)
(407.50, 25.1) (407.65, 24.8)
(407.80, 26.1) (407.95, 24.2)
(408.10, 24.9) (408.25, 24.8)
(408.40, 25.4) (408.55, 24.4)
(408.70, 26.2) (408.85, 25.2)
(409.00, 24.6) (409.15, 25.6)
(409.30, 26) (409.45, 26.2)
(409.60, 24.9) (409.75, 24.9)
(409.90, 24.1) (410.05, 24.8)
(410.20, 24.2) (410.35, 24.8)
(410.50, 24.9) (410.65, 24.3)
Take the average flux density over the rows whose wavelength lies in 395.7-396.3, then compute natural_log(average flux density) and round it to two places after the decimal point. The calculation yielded 3.26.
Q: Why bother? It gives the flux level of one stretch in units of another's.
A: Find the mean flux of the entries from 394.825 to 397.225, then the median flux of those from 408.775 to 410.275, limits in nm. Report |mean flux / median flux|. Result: 1.05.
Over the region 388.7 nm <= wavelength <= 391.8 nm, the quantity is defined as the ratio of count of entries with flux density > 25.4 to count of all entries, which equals 1.0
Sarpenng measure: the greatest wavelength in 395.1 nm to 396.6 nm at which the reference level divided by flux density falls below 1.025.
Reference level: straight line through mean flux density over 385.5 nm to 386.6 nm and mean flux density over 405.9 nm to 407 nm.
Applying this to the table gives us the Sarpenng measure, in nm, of 396.55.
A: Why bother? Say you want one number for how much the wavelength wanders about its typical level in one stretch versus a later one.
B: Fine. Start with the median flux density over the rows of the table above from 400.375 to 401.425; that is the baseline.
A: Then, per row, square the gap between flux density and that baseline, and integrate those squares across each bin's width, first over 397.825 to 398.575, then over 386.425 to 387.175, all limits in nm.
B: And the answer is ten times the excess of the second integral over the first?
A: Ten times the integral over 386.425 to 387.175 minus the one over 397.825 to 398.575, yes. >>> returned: 220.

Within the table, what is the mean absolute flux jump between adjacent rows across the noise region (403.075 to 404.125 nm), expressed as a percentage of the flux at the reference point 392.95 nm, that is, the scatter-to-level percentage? 1.4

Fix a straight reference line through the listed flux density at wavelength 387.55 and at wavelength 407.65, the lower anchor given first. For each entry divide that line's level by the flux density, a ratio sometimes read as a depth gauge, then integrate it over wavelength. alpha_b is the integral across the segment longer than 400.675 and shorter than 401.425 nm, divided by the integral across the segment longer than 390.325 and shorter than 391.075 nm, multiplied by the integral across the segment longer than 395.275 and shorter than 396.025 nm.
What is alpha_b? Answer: 0.78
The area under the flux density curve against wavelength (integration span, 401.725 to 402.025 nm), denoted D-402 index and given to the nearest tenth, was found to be 7.1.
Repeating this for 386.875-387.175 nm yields 8.9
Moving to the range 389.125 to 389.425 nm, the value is 8.1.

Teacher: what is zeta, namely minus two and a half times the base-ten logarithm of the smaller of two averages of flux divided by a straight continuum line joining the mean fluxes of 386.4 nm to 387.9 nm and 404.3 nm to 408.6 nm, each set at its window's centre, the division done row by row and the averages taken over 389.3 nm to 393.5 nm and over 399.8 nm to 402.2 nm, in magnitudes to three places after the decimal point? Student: 0.078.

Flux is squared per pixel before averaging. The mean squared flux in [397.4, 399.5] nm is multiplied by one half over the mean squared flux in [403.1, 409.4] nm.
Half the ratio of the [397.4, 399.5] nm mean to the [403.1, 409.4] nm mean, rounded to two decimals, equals 0.48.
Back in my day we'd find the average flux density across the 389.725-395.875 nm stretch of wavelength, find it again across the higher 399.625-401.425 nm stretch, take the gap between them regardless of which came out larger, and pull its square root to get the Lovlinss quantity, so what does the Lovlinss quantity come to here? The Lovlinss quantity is 1.4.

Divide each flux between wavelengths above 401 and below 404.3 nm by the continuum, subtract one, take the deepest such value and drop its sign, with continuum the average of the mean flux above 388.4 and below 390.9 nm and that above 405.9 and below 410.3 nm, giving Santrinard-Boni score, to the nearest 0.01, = 0.12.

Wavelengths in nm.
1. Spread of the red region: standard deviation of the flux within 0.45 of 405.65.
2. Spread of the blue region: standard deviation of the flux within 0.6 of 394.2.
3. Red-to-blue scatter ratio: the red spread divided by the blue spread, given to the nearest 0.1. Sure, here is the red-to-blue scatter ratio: 1.1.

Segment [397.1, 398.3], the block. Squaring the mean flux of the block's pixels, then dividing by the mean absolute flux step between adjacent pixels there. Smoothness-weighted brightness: 1024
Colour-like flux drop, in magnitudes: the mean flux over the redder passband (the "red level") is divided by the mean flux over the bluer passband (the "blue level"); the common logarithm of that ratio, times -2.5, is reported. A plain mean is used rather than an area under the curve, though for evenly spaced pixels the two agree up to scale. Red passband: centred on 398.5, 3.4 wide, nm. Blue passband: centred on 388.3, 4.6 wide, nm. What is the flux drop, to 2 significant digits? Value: 0.15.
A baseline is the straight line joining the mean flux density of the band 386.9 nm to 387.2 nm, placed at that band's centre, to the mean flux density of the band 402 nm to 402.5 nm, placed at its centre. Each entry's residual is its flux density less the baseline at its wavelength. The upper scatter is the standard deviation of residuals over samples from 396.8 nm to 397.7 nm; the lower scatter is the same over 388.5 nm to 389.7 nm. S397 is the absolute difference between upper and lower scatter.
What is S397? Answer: 0.30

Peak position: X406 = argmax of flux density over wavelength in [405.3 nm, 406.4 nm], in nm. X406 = 405.40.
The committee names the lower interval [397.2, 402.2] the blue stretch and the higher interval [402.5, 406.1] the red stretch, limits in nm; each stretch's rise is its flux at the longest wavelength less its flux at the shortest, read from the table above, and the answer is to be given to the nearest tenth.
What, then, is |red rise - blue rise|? 2.1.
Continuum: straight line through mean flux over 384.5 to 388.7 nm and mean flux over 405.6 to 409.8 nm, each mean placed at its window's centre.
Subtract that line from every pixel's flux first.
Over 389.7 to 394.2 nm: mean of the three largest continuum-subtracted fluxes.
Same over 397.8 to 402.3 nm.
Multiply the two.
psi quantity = 0.1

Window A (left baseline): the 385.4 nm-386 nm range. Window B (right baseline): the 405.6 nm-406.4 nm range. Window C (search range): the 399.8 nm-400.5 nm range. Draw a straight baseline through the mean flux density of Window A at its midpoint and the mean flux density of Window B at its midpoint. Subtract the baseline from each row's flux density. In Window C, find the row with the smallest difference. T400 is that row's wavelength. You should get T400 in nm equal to 400.00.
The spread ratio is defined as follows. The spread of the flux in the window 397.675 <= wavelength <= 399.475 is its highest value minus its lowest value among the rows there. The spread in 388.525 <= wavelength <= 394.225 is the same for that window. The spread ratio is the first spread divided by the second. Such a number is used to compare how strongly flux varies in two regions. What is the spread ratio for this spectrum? 0.46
